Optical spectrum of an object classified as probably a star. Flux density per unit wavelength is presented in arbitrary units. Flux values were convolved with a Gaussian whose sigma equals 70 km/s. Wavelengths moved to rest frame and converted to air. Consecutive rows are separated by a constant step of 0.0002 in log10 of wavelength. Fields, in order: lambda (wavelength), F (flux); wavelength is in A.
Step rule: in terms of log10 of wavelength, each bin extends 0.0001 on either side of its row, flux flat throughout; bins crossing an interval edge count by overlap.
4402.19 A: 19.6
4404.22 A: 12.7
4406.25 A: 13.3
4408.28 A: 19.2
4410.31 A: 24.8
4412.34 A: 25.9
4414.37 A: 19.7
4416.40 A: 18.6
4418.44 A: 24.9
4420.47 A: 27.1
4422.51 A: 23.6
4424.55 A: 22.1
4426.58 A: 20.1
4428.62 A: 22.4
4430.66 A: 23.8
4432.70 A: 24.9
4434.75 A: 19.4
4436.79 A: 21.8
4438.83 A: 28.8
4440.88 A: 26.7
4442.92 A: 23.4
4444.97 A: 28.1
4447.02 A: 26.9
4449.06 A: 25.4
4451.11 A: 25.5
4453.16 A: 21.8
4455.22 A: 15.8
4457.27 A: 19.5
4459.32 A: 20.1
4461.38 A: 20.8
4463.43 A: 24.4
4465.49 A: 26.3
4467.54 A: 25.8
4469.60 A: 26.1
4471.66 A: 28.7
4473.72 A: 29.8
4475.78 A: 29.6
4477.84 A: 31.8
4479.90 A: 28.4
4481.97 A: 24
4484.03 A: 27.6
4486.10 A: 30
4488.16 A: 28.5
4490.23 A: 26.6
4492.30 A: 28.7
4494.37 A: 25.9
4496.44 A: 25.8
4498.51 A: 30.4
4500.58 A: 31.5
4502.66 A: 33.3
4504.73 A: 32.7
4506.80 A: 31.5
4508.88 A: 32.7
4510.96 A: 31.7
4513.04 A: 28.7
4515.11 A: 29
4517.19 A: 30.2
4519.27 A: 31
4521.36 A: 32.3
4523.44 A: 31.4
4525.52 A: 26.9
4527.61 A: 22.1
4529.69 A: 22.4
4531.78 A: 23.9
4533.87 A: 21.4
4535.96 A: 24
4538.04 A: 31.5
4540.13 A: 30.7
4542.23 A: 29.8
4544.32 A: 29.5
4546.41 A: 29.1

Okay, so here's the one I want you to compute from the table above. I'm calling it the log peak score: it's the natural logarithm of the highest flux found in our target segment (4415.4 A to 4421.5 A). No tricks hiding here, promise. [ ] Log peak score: 3.30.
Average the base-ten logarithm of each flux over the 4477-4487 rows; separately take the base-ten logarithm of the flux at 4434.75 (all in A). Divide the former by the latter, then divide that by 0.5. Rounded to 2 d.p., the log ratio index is 2.25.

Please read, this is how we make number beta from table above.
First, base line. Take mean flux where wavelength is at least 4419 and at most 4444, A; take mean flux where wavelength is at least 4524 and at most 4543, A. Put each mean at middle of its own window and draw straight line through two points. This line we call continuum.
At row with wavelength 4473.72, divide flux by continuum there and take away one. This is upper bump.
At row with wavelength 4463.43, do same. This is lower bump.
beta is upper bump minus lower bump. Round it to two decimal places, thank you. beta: 0.21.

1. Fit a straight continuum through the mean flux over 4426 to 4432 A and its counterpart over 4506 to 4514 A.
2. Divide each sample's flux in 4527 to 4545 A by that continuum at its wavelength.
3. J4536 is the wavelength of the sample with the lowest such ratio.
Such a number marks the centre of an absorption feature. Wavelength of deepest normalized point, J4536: 4533.87 A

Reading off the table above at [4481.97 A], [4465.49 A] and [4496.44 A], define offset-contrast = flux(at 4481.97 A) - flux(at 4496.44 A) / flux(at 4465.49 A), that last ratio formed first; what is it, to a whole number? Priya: 23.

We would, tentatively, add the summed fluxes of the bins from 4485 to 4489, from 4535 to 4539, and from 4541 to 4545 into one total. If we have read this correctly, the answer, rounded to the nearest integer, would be 173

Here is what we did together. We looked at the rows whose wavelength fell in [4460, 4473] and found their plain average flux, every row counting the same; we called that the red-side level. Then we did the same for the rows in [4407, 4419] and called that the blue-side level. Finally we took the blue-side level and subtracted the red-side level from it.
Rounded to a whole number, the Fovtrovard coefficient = -3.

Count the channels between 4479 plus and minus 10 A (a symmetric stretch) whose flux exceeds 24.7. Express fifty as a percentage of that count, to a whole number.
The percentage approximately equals 556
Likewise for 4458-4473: 1250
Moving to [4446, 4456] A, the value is 1667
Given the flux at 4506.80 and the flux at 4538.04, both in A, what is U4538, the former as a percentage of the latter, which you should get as 100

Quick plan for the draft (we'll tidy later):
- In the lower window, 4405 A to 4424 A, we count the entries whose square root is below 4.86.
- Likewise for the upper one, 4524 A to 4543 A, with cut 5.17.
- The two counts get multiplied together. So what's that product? 25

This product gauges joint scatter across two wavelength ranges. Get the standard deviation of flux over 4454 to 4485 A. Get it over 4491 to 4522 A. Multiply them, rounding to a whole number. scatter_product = 10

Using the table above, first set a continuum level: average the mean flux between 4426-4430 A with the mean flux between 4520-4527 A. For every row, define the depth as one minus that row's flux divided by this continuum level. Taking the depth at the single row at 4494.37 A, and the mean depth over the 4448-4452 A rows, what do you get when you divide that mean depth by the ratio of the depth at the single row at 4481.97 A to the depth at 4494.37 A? -0.001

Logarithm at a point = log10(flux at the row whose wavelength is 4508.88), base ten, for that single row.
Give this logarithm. 1.51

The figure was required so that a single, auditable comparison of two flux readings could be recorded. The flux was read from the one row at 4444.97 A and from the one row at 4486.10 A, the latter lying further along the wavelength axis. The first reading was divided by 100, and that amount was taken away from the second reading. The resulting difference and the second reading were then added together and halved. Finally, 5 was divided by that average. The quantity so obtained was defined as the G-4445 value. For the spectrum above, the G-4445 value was 0.167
